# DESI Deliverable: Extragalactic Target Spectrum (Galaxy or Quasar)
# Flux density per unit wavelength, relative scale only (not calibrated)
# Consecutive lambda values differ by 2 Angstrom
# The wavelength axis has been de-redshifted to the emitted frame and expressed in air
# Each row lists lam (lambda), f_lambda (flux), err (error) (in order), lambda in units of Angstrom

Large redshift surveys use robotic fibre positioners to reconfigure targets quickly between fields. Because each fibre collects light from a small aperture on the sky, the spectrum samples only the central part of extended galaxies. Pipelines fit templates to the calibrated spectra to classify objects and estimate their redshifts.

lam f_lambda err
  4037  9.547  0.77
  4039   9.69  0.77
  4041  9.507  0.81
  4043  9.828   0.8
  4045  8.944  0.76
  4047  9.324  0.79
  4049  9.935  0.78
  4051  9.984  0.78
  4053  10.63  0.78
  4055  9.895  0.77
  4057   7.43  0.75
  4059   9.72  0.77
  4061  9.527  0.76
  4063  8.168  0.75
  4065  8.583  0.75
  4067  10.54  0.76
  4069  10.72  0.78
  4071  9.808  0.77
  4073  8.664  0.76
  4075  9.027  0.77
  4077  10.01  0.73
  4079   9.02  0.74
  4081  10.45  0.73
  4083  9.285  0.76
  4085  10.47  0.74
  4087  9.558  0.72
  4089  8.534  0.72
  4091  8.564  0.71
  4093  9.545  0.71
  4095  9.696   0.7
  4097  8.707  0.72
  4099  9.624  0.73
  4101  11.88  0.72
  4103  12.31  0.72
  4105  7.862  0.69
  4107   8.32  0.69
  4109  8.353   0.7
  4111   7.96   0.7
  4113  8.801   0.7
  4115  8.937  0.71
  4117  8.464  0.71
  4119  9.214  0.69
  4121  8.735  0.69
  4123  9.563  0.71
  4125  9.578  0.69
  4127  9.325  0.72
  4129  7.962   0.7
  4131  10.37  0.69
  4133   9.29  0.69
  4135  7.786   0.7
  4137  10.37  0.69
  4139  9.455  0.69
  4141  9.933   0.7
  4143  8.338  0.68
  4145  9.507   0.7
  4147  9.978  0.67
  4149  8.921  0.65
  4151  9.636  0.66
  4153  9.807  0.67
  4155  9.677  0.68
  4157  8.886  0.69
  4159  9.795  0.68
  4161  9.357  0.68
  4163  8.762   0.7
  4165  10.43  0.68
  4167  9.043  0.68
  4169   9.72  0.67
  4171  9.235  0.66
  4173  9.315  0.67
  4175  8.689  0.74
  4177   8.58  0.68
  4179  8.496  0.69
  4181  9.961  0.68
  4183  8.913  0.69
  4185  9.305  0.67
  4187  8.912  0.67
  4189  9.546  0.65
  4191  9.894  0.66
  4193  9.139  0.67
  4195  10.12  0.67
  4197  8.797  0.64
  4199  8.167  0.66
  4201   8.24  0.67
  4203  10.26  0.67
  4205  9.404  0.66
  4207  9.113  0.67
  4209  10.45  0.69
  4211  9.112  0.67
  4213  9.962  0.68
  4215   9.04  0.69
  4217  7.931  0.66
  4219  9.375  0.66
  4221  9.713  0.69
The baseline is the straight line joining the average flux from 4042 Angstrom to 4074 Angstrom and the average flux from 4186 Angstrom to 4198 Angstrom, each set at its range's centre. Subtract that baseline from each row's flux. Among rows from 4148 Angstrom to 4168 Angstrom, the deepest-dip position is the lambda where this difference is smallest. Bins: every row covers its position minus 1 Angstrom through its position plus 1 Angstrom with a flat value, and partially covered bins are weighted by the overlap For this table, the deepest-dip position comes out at 4163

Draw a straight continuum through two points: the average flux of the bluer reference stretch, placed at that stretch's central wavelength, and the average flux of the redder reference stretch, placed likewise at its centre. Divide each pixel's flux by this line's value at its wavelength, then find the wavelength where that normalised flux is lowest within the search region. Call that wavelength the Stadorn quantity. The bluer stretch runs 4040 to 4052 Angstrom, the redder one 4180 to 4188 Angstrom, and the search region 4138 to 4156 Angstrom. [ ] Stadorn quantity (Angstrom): 4143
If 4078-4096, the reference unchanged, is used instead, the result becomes 4089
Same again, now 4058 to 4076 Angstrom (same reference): 4063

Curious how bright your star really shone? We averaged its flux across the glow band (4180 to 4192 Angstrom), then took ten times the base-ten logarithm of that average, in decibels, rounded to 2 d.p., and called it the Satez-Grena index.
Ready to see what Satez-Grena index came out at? 9.74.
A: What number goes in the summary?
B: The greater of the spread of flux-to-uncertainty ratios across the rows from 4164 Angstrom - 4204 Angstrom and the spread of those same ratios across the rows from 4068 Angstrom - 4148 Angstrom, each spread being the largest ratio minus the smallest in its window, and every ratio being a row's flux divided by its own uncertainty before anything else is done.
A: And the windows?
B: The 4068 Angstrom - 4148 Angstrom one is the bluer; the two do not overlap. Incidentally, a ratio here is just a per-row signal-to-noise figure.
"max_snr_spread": 6.0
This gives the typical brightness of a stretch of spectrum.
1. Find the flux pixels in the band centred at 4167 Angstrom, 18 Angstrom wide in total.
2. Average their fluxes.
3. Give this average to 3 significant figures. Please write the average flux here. 9.37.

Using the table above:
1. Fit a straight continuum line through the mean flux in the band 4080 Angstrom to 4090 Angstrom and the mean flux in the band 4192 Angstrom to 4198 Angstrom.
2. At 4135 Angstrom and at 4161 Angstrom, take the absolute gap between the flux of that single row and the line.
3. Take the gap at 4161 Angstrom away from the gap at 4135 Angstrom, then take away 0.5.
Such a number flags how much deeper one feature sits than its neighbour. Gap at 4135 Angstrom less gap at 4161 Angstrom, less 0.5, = 1.1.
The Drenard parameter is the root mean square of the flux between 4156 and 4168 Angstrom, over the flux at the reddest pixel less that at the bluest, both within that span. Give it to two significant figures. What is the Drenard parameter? 60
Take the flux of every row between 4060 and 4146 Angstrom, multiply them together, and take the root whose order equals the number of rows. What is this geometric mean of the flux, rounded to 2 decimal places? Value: 9.27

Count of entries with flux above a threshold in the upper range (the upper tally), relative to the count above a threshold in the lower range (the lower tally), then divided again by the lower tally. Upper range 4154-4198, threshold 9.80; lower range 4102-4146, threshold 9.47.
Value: 0.08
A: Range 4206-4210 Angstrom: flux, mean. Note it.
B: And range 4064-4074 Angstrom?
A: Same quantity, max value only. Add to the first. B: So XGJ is 20.5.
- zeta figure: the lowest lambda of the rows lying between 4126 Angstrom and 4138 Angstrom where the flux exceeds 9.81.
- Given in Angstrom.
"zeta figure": 4131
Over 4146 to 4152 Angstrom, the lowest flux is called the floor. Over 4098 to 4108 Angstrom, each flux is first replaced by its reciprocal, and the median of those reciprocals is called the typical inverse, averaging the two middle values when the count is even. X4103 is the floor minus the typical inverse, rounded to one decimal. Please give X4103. 8.8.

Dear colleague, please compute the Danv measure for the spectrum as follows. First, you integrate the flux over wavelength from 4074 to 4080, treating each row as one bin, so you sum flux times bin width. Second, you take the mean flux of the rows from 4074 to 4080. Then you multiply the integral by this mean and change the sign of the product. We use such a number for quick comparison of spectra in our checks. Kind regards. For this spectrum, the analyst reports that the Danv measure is -525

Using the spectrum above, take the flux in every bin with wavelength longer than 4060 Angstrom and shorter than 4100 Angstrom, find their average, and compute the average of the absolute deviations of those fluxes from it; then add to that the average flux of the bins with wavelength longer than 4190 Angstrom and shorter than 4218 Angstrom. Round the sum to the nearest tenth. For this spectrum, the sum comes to 9.9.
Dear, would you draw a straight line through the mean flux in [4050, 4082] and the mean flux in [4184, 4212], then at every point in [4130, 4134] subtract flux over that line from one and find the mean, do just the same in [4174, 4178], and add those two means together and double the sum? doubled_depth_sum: 0.06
